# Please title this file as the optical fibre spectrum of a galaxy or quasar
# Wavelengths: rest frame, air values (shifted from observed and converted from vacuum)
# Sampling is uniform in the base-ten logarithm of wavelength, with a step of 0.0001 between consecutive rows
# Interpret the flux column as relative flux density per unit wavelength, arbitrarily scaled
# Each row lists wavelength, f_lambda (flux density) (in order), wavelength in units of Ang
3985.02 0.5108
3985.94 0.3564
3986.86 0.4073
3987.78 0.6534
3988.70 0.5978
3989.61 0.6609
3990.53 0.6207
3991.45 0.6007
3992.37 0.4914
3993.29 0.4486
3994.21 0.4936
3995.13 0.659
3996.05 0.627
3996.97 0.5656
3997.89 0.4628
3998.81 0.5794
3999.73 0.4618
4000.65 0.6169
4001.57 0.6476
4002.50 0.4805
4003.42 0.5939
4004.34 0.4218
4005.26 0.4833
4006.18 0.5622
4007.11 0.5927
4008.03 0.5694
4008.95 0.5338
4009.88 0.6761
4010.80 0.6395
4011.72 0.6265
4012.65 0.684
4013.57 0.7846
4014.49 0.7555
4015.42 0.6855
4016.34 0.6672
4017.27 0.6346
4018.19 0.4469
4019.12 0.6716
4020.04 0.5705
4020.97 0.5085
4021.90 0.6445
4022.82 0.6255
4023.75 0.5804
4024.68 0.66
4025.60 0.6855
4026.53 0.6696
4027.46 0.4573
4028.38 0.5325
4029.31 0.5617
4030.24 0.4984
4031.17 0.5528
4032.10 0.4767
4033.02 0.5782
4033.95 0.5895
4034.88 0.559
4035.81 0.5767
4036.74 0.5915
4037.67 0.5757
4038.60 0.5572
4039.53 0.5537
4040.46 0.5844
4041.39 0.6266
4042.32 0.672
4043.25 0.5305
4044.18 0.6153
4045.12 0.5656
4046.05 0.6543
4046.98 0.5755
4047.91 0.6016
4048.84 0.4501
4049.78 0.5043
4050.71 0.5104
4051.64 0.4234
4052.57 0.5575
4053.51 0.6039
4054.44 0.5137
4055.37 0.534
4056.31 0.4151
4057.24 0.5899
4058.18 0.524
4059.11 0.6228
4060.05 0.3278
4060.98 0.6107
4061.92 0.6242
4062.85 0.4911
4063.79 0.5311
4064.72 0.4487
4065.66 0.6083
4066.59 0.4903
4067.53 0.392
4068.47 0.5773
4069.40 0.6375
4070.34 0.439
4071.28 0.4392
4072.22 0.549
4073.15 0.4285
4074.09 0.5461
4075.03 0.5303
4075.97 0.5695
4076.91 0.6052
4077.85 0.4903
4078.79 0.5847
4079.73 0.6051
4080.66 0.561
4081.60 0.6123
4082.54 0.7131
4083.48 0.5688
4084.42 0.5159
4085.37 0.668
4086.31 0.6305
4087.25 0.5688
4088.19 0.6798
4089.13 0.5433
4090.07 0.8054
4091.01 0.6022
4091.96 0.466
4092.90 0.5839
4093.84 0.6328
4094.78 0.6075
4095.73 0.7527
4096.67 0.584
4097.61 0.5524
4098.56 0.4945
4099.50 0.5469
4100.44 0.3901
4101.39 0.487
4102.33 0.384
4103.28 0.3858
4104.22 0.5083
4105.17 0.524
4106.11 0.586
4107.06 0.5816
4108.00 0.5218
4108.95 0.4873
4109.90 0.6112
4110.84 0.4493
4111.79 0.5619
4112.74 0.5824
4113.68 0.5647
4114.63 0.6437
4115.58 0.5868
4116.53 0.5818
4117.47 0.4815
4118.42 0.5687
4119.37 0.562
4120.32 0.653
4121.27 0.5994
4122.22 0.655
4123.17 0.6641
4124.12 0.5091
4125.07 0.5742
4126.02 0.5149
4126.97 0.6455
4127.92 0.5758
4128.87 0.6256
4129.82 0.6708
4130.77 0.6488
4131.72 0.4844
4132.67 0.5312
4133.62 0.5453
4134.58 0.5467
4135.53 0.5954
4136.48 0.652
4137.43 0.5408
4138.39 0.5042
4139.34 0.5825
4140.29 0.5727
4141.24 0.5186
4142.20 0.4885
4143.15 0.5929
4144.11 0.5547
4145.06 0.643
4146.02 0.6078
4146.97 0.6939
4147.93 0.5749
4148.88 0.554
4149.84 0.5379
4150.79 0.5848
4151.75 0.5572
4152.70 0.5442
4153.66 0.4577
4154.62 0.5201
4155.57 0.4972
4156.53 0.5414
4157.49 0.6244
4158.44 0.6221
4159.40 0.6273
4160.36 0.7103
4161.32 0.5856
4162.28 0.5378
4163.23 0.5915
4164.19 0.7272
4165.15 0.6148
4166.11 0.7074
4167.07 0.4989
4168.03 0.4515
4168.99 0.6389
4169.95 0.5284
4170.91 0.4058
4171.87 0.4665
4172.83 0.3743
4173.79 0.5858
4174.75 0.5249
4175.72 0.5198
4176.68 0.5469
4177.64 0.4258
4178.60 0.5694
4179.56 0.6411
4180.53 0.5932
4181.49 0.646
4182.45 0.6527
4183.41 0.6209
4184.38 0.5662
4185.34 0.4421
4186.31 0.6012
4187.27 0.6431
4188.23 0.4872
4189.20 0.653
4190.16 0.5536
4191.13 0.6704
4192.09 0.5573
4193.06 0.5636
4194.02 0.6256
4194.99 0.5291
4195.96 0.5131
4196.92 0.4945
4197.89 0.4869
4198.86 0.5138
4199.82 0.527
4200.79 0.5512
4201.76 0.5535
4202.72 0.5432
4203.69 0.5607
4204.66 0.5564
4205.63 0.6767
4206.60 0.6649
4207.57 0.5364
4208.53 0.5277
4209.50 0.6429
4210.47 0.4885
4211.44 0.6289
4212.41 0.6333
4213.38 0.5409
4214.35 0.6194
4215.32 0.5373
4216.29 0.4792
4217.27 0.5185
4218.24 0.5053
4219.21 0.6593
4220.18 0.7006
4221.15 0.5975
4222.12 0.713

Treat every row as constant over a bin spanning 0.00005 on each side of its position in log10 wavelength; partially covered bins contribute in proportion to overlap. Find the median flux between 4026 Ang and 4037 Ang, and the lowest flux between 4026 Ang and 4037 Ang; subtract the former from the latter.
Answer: -0.10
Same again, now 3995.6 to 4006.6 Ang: -0.14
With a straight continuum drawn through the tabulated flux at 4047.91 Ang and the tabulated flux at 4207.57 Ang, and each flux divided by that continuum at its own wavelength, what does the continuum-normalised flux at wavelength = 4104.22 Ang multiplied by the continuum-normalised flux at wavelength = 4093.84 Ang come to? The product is 0.95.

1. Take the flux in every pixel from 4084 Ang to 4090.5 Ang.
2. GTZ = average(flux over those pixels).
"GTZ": 0.630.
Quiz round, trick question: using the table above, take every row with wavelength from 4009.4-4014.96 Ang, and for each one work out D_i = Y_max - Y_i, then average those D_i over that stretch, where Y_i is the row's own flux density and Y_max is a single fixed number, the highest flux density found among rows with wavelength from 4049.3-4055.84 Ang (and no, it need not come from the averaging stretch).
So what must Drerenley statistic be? -0.090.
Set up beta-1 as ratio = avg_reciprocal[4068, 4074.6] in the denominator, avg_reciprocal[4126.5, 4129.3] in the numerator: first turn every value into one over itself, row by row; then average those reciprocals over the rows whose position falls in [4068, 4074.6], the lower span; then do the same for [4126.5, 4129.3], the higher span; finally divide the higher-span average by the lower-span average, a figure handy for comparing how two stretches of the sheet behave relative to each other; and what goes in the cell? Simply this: 0.82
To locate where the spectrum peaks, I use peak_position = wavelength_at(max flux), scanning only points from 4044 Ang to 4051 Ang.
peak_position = 4046.05 Ang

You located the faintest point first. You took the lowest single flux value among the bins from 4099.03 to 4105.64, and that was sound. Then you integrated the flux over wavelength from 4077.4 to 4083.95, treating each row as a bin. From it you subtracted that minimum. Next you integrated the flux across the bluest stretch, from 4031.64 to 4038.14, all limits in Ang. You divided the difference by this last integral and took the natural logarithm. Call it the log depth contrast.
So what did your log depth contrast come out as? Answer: -0.05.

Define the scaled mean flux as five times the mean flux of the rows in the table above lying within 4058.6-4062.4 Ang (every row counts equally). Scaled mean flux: 2.73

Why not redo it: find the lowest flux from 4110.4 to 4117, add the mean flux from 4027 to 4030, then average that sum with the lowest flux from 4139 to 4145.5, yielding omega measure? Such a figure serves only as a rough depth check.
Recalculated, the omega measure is 0.727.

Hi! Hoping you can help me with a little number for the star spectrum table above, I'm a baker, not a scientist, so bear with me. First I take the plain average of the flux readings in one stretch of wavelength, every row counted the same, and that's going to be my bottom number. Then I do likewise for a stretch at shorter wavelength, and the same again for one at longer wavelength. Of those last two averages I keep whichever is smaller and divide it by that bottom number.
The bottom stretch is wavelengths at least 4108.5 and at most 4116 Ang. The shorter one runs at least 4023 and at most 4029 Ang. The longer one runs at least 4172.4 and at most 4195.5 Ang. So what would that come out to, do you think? 1.01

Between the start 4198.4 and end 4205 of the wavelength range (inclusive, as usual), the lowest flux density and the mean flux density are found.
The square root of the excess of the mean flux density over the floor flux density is 0.17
